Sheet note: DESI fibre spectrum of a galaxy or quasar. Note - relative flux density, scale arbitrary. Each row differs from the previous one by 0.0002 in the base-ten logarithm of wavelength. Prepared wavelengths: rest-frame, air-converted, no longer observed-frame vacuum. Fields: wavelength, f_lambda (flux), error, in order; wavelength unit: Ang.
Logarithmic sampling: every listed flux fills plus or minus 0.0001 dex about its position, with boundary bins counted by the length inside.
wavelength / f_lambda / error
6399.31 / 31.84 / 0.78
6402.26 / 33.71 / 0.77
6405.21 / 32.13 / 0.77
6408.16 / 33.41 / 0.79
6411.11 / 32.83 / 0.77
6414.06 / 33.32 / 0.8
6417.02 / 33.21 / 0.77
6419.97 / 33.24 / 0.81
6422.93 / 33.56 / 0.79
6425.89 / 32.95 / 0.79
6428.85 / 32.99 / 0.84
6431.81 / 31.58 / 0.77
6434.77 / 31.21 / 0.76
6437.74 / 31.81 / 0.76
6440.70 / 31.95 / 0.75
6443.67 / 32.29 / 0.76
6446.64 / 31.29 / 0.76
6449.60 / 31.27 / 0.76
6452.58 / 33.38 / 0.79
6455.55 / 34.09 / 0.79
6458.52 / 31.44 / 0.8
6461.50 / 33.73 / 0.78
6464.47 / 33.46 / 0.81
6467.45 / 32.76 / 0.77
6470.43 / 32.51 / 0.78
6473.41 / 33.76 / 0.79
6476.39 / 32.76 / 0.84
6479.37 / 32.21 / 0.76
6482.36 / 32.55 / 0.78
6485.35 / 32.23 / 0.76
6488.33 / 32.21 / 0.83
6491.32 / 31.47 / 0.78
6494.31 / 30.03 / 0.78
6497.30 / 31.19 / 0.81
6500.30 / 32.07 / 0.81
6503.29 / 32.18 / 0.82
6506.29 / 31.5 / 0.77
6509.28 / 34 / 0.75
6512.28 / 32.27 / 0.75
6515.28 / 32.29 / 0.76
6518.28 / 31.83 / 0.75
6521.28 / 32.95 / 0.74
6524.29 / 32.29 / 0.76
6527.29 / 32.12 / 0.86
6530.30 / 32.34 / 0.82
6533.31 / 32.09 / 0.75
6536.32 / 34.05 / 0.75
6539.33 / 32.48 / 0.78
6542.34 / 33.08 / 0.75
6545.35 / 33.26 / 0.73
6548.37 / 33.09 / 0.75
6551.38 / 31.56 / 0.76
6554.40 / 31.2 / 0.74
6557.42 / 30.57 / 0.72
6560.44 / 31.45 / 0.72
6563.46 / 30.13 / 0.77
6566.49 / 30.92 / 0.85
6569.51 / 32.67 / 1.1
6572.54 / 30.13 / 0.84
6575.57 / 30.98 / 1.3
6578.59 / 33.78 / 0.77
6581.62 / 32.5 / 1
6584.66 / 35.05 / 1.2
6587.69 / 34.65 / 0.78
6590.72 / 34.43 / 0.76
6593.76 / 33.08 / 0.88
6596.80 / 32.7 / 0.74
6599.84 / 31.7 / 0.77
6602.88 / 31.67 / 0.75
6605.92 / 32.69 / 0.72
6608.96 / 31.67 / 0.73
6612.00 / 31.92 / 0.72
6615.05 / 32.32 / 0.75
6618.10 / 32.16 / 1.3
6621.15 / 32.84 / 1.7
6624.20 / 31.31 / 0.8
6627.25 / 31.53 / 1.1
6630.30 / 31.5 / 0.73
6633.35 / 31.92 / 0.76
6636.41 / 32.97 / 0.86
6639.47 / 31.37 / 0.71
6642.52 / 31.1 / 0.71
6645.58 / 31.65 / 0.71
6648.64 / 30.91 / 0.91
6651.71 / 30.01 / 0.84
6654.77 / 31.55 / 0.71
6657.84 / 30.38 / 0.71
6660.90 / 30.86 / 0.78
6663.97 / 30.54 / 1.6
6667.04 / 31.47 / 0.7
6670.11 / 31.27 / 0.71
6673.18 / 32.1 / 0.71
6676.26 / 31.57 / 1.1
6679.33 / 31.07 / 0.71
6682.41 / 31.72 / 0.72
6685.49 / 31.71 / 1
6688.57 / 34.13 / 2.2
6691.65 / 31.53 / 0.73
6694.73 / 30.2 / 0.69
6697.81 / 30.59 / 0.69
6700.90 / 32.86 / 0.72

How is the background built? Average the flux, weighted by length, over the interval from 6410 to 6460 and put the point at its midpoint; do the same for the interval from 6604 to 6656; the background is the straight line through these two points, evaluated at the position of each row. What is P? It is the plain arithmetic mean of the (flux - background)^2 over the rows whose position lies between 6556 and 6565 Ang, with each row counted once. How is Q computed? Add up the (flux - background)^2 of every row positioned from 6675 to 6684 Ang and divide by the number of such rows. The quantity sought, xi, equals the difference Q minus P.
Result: -1.9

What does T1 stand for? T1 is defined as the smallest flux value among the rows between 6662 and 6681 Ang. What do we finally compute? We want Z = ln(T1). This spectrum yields 3.42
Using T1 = 30.54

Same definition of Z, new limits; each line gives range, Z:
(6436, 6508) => 3.40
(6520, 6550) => 3.47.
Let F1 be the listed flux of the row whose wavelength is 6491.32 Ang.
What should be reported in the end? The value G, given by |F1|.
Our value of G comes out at 31.5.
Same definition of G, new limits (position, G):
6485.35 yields 32.2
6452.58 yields 33.4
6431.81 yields 31.6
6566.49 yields 30.9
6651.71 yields 30.0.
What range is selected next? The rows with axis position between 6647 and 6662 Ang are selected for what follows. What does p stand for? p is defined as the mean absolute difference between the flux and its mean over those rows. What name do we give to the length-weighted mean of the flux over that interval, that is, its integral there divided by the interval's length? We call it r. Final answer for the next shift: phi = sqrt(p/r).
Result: 0.119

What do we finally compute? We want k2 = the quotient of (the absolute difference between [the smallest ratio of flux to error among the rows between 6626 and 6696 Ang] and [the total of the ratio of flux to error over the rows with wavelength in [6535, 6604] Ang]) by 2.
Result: 450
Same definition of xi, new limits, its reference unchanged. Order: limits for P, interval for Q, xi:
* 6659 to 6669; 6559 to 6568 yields 1.1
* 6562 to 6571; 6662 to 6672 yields -1.3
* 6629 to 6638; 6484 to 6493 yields -0.3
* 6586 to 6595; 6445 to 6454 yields -4.0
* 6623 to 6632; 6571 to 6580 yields 2.5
